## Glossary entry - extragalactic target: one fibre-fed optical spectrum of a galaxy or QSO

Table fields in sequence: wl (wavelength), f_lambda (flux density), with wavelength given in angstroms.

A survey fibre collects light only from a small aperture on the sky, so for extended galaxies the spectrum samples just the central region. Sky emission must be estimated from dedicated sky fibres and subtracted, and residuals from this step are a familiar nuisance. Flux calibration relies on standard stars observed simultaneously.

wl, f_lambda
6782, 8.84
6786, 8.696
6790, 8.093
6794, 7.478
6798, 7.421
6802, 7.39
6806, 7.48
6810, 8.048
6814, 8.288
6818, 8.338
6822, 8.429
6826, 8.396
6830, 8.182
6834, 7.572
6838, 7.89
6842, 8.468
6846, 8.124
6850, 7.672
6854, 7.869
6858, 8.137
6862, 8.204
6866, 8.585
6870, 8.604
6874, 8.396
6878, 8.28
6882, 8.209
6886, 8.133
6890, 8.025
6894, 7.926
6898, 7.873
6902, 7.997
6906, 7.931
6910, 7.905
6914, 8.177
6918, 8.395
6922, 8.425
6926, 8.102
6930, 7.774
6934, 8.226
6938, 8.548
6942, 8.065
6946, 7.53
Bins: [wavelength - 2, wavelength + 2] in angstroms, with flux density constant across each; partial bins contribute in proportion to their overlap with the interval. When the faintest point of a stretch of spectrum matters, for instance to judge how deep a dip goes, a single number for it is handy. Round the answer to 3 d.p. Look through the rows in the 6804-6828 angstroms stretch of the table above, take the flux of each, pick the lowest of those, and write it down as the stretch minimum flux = 7.480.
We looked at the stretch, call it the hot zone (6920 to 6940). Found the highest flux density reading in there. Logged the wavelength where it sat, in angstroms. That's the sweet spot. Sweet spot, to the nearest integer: 6938 angstroms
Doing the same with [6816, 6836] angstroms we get 6822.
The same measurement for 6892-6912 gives 6902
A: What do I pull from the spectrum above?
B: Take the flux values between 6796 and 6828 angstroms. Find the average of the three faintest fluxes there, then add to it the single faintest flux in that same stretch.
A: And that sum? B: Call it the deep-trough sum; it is 14.8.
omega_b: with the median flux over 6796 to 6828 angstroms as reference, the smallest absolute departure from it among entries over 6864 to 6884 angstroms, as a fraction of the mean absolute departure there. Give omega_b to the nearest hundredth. 0.17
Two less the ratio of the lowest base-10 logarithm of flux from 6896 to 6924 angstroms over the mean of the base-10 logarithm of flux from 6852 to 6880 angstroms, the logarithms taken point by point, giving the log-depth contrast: 1.02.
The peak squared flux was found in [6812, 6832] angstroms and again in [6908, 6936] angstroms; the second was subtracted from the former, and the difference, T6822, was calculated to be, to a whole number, 0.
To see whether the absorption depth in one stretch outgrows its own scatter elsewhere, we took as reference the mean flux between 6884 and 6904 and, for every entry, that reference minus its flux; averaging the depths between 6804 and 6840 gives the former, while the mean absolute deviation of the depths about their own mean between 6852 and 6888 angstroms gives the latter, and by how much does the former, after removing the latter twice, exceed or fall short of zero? -0.43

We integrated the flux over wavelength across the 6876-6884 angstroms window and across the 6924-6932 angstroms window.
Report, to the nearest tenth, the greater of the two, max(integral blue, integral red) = 66.0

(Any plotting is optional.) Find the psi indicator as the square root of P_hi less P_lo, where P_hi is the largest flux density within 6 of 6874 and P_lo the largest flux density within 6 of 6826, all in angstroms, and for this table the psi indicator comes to 0.4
